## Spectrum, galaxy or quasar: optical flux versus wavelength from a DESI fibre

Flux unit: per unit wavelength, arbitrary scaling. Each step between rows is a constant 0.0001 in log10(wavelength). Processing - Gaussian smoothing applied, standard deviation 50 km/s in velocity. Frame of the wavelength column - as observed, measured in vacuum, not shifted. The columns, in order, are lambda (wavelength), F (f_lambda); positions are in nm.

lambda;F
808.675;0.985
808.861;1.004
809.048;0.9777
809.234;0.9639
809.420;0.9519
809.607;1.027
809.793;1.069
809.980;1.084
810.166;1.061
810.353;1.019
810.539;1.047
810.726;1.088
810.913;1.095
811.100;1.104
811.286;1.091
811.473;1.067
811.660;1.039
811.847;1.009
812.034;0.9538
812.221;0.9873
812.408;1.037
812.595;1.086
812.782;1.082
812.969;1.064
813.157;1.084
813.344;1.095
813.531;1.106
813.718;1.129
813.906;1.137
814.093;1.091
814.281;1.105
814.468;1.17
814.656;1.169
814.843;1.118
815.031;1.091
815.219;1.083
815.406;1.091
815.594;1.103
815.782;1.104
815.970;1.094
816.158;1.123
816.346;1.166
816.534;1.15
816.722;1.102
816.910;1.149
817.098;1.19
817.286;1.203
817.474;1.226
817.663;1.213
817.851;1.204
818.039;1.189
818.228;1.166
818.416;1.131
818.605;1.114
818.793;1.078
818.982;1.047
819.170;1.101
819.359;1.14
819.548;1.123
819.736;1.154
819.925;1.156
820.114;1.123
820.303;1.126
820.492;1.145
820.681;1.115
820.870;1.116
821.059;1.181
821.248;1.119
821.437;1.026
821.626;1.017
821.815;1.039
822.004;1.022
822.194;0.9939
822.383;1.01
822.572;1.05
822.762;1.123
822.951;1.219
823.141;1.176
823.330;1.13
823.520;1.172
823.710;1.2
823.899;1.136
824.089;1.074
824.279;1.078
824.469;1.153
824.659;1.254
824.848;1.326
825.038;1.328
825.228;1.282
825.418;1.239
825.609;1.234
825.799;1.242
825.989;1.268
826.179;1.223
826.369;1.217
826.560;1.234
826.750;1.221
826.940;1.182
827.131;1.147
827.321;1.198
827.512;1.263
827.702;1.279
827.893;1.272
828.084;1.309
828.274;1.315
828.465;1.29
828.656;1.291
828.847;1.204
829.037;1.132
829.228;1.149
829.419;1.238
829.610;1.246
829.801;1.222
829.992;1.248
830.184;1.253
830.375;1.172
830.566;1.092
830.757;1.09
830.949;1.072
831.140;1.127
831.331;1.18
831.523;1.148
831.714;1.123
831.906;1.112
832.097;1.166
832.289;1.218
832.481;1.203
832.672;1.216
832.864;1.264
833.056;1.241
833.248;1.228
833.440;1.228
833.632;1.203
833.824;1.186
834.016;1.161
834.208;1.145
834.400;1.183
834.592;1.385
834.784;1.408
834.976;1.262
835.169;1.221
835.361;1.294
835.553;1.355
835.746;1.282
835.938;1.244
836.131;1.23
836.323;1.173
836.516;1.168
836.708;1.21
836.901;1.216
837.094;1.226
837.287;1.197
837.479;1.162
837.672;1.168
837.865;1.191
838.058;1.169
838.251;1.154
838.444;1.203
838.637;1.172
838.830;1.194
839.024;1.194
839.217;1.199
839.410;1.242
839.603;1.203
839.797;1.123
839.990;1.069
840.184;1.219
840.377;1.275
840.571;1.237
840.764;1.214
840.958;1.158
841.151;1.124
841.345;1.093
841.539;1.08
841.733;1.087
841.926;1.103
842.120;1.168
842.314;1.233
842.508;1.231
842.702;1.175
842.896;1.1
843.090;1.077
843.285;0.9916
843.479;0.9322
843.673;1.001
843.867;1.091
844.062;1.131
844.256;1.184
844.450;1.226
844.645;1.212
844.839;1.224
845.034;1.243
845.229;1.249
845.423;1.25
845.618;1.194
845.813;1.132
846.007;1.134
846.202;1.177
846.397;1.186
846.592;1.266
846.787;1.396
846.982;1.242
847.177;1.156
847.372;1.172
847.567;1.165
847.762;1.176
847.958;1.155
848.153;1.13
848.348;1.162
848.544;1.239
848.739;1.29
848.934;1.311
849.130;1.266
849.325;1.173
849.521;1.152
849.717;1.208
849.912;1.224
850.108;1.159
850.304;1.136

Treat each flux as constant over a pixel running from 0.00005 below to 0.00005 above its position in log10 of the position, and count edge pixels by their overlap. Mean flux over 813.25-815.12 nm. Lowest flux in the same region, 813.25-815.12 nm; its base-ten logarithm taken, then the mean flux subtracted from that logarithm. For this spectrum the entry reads -1.08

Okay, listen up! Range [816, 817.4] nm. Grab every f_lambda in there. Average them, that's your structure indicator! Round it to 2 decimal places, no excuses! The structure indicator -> 1.15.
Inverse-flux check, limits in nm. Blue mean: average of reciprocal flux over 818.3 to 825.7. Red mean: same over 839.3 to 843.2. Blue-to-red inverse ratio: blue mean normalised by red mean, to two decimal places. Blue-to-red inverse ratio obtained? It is 1.02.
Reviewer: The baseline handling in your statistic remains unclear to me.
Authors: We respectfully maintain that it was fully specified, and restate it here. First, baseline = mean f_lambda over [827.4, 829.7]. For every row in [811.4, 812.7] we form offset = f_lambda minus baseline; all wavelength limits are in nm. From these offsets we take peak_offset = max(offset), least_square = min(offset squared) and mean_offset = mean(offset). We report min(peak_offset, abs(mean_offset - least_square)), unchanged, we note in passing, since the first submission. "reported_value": -0.16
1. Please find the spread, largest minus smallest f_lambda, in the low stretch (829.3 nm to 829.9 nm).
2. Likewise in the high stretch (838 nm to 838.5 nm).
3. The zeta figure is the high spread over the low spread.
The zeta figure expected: 2.0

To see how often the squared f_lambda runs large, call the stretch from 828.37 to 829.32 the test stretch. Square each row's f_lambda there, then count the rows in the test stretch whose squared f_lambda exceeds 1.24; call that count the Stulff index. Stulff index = 5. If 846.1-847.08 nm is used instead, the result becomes 5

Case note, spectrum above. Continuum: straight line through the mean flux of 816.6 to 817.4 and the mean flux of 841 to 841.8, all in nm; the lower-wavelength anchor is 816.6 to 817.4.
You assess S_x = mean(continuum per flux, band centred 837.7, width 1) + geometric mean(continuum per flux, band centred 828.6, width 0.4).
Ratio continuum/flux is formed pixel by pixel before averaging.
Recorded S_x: 1.82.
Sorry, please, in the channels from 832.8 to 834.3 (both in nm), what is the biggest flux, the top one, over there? 1.264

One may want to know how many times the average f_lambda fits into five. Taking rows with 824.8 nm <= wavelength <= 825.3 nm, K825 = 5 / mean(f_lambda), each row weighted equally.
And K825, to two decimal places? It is 3.81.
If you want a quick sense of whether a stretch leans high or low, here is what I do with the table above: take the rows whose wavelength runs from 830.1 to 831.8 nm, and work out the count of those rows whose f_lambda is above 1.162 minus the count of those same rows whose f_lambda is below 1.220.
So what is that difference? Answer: -5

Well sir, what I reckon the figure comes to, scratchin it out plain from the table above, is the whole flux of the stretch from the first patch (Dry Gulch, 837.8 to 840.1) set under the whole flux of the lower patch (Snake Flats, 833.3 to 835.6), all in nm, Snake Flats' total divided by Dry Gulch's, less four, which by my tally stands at -2.94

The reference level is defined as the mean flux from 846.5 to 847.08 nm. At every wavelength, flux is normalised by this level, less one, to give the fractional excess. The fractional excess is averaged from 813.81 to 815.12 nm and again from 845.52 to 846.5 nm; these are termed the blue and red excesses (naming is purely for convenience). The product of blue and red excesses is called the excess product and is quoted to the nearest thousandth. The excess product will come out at 0.014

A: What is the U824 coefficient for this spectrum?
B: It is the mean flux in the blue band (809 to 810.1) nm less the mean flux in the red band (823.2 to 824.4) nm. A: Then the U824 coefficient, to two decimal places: -0.12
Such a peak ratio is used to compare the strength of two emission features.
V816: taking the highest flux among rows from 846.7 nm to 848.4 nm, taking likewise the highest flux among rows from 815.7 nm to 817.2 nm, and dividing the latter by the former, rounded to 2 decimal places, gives 0.85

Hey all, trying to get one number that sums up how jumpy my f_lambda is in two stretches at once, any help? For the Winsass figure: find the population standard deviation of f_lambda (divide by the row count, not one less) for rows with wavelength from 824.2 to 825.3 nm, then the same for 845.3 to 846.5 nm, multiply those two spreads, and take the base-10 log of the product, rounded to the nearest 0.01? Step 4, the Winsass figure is -2.43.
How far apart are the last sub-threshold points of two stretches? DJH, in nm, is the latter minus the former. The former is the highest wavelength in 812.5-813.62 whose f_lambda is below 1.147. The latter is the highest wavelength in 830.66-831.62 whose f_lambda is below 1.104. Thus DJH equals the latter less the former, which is 17.42 nm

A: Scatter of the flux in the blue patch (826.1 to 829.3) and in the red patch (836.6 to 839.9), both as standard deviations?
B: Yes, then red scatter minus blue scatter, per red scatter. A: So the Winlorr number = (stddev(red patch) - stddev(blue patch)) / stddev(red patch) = -1.0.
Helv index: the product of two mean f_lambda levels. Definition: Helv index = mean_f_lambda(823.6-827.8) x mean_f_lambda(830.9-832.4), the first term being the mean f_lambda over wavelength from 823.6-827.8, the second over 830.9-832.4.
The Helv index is 1.39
